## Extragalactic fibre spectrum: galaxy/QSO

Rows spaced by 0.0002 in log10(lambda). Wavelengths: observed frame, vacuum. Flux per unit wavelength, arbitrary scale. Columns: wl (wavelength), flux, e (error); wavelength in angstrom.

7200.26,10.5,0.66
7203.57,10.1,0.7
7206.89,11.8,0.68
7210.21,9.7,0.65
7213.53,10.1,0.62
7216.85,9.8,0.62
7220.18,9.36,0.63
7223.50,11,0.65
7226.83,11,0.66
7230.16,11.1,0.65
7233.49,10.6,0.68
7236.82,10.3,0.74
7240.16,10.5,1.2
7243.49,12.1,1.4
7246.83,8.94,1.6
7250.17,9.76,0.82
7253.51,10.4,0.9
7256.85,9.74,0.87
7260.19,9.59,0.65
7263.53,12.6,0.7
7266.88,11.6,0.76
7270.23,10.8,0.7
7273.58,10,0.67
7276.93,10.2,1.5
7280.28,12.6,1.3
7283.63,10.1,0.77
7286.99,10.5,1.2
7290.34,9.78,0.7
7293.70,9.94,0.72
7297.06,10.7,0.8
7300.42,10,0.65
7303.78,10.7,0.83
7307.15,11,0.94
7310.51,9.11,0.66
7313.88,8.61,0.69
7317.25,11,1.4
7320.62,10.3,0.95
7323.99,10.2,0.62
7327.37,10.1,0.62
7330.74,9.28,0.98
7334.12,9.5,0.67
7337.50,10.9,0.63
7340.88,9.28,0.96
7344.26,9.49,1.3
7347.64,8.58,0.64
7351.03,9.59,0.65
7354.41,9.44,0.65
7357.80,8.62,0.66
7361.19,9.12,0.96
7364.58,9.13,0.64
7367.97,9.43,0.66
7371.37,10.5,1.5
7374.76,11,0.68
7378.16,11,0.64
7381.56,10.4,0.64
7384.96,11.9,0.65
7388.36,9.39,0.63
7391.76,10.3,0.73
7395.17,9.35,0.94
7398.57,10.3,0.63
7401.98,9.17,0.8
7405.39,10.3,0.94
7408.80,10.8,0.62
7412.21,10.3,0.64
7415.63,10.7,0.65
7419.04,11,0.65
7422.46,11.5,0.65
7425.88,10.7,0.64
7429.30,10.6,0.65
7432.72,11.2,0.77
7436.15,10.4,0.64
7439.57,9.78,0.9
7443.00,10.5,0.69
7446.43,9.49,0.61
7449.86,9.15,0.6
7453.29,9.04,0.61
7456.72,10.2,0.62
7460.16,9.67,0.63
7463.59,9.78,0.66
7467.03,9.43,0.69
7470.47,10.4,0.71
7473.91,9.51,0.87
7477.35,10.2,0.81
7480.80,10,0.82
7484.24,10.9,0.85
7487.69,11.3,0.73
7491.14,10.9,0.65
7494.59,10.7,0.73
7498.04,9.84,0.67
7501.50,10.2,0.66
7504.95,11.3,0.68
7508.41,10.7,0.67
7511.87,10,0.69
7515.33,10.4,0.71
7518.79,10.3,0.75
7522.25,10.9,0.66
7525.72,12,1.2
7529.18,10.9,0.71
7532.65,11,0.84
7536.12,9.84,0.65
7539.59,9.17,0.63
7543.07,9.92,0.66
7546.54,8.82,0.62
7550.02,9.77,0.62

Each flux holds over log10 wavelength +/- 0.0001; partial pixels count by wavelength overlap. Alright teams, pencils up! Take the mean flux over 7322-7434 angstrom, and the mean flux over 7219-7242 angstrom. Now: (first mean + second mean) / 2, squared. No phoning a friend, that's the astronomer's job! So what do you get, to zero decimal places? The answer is 107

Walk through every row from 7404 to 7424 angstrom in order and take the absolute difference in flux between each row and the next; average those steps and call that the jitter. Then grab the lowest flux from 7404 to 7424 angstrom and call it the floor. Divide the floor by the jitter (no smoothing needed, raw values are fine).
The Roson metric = 23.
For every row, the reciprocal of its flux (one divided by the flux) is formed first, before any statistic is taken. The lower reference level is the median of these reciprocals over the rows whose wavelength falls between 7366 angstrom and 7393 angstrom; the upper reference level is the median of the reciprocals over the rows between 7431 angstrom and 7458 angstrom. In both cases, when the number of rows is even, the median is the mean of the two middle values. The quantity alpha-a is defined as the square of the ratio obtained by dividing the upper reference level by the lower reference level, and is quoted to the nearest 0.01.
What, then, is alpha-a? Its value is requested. 1.10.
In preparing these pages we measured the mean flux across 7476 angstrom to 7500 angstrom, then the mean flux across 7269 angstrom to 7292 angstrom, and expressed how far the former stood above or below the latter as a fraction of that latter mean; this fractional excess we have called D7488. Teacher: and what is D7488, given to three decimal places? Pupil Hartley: -0.002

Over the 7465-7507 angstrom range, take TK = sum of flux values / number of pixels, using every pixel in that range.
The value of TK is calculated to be 10.39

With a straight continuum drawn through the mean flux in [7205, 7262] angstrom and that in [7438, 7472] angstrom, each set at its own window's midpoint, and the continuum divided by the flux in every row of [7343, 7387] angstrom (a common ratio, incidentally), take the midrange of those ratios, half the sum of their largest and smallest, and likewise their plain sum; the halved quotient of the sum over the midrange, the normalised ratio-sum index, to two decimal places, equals 6.63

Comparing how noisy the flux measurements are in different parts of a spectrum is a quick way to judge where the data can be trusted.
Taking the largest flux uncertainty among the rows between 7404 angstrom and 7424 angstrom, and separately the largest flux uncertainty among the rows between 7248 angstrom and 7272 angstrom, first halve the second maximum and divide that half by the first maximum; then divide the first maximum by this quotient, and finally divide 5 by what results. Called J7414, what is 2.5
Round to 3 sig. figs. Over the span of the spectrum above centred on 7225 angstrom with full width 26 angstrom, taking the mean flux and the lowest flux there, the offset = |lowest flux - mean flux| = 1.05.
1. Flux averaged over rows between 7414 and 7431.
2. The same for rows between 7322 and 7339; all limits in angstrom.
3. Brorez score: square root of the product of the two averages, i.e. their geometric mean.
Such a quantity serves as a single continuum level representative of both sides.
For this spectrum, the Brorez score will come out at 10.44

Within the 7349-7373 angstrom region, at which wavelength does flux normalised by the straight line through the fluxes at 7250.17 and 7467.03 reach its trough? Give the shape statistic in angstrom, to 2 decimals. 7357.80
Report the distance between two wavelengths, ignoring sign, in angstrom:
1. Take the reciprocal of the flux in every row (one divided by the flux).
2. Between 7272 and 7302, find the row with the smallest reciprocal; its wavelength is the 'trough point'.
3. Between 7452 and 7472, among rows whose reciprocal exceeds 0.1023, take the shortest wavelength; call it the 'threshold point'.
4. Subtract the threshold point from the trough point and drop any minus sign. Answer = 173.0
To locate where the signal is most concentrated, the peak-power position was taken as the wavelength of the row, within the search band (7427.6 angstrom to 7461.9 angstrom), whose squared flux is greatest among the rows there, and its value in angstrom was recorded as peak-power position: 7432.72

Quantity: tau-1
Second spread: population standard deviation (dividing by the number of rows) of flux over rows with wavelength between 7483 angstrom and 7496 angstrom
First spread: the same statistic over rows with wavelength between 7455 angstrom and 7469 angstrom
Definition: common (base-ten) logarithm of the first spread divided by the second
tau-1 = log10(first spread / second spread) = 0.1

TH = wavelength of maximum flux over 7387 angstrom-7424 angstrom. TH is 7422.46 angstrom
